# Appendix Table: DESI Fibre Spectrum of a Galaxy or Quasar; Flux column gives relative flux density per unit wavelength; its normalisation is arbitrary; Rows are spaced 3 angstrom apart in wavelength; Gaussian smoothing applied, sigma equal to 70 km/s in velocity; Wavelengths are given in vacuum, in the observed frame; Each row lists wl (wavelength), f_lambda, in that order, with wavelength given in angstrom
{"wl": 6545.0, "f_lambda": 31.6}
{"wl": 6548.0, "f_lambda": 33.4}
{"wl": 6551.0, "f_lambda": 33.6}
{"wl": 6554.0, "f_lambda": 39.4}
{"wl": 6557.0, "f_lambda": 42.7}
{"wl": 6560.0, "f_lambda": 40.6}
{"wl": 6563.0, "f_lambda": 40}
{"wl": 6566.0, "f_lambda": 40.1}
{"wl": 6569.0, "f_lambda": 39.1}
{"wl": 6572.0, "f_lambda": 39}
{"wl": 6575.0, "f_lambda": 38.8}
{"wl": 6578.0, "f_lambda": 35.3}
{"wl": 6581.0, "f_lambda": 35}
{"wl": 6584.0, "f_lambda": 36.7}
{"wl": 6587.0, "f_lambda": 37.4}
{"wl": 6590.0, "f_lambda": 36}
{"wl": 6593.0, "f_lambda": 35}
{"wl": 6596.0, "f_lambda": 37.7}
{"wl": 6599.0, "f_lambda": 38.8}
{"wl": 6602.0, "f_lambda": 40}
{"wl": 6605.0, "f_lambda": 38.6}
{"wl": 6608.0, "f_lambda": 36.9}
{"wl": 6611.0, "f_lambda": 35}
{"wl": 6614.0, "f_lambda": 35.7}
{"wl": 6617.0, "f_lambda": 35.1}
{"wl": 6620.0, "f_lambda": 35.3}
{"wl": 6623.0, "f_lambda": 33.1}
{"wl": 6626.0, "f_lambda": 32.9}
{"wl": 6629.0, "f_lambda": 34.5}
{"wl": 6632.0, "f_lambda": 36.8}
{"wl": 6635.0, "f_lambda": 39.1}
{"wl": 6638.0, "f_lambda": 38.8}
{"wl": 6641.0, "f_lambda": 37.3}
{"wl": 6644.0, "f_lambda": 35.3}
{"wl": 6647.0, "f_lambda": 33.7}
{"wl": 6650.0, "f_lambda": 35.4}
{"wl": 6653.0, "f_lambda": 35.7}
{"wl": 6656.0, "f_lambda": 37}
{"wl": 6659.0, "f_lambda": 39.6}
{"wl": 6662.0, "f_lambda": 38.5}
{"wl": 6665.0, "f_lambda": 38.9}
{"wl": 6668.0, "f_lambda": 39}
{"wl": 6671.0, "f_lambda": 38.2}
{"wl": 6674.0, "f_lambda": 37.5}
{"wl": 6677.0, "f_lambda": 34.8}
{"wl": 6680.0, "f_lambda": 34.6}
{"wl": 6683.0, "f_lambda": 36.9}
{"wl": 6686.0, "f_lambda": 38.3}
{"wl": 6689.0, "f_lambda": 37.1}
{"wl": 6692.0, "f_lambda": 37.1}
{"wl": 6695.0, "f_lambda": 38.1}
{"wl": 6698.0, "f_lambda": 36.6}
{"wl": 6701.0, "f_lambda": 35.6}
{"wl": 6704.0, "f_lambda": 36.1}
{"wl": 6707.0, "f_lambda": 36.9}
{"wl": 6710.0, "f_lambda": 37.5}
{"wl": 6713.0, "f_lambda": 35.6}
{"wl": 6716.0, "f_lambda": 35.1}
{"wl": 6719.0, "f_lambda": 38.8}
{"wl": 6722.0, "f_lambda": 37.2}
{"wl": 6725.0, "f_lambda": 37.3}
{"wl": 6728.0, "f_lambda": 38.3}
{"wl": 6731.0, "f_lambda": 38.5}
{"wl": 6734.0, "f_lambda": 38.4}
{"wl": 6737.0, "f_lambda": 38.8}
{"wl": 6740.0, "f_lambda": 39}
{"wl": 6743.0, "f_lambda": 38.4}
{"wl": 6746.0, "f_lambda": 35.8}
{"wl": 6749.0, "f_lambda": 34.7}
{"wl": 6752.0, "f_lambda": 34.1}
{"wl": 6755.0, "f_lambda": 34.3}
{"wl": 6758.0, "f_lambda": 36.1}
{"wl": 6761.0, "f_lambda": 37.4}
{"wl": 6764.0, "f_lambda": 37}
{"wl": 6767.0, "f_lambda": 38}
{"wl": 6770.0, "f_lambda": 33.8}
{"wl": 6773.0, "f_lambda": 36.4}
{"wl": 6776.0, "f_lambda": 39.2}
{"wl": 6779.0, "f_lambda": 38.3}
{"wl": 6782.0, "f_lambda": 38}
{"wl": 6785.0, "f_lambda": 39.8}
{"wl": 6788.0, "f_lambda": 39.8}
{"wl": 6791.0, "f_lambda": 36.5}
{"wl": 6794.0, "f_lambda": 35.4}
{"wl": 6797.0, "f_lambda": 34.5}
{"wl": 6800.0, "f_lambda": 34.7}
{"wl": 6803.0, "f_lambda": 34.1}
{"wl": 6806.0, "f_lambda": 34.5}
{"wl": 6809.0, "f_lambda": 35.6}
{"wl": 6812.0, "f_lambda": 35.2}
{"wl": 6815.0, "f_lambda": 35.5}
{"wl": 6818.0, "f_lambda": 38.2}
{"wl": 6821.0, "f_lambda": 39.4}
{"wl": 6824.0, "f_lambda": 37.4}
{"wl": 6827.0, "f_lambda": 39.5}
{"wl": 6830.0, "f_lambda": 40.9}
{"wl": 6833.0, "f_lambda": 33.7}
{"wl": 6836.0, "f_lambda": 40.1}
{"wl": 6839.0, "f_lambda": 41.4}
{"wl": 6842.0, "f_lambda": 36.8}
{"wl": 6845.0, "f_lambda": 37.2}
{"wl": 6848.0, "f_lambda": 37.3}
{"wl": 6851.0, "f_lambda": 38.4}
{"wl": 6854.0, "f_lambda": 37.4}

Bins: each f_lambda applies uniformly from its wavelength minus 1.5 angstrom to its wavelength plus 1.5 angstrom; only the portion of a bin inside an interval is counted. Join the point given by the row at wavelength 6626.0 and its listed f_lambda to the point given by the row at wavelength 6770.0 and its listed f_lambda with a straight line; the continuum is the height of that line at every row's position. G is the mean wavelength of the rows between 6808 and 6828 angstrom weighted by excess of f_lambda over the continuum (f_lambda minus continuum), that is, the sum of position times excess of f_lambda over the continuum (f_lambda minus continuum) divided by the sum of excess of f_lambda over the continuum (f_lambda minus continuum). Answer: 6820.6 angstrom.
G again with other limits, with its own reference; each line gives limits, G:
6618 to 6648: 6635.4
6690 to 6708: 6698.9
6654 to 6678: 6665.4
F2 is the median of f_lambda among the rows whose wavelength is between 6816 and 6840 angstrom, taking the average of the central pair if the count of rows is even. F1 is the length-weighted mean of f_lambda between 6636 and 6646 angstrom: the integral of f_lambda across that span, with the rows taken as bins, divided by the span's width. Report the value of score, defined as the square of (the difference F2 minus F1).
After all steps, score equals 5.7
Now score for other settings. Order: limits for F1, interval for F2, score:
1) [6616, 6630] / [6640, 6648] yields 1.4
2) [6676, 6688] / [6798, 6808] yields 3.0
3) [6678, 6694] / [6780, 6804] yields 0.7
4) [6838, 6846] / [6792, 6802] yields 13.4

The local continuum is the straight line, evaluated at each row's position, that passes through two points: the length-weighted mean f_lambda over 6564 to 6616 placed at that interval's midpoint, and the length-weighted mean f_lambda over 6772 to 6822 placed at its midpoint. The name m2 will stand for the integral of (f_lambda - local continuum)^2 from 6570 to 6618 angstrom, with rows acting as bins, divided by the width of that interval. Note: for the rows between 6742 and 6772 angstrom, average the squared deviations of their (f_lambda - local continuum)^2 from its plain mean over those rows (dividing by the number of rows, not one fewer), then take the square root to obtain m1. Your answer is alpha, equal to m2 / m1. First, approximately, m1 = 3.2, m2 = 2.9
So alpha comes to 0.9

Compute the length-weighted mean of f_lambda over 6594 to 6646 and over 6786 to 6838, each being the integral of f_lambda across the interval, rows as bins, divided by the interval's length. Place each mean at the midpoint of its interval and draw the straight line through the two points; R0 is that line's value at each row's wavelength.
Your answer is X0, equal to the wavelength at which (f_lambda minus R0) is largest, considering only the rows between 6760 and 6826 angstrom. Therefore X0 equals 6785.0 angstrom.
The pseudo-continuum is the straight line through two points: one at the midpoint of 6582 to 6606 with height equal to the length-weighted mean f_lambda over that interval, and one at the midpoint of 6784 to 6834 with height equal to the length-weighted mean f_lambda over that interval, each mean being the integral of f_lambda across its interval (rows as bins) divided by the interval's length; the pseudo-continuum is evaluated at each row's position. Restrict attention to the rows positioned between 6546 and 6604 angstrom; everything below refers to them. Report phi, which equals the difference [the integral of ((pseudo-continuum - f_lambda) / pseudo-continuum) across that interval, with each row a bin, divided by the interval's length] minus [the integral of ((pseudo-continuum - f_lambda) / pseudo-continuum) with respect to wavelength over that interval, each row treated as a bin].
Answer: 0.4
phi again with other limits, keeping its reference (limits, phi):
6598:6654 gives -1.7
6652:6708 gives 0.0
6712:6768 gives 0.0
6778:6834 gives 0.2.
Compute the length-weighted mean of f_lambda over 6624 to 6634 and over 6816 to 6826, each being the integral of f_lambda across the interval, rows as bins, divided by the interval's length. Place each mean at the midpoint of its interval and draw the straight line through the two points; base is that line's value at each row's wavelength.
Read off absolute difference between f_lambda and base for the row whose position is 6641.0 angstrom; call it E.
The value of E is 2.2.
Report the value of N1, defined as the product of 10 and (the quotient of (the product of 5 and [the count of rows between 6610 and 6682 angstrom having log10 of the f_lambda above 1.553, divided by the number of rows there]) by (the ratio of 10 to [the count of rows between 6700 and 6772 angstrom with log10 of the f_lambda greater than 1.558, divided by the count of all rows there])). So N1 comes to 1.3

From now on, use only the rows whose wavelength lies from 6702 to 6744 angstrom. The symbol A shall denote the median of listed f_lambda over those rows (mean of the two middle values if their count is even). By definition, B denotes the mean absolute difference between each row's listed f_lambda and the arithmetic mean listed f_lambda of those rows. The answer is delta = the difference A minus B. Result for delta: 36.9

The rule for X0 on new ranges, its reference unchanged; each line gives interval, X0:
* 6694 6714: 6695.0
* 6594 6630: 6602.0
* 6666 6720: 6668.0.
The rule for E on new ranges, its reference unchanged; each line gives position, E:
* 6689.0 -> 1.2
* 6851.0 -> 0.4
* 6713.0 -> 0.7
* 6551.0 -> 0.1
